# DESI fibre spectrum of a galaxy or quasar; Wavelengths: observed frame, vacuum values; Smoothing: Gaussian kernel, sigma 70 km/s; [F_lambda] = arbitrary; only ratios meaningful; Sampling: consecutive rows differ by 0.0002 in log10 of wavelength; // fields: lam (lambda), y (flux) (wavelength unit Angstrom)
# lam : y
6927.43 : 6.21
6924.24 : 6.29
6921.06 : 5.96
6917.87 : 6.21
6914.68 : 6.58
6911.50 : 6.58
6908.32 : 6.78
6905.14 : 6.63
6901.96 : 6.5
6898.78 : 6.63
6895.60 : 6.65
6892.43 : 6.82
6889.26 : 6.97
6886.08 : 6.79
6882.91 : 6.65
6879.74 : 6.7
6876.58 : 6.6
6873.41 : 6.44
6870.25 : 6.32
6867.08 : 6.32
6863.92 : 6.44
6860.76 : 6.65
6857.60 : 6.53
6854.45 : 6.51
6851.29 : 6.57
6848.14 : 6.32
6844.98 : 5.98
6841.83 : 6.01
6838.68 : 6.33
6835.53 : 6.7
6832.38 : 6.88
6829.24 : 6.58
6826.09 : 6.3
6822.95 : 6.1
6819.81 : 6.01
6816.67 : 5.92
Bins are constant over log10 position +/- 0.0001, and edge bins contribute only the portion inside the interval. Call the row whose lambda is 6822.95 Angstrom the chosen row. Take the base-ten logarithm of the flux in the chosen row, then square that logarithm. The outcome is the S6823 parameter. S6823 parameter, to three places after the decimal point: 0.617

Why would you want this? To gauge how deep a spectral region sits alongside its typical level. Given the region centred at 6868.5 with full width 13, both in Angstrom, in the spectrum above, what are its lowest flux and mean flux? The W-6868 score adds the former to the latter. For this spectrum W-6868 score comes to 12.7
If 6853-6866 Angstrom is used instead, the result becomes 13.0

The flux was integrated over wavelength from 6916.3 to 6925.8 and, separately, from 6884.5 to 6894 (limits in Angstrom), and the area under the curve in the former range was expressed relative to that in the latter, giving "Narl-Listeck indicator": 0.90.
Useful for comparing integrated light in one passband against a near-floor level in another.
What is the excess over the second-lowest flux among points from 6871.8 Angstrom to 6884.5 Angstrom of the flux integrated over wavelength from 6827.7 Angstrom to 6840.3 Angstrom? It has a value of 76.8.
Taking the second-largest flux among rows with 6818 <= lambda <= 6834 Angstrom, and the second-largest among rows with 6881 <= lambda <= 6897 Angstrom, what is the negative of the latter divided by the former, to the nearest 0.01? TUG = -1.04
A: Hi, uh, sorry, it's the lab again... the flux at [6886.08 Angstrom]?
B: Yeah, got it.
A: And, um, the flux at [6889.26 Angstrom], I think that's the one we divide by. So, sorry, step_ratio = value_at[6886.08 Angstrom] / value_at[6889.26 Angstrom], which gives 0.97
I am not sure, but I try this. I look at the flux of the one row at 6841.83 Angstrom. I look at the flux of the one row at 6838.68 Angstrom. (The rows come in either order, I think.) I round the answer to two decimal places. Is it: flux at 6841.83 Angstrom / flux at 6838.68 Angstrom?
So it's 0.95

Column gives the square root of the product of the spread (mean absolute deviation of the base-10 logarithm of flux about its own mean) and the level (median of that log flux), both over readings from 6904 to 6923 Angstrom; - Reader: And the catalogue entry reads 0.12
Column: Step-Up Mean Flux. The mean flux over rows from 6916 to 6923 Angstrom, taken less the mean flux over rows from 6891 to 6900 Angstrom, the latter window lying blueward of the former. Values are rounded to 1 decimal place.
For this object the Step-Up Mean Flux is -0.6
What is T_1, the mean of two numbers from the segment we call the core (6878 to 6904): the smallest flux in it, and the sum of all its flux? 30.1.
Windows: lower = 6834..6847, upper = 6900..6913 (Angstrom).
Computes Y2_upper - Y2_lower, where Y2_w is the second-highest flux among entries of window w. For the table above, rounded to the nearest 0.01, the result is 0.30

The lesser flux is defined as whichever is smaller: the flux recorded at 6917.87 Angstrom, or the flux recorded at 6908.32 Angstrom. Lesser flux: 6.21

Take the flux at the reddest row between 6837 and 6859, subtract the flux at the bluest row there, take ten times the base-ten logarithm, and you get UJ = -7.0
